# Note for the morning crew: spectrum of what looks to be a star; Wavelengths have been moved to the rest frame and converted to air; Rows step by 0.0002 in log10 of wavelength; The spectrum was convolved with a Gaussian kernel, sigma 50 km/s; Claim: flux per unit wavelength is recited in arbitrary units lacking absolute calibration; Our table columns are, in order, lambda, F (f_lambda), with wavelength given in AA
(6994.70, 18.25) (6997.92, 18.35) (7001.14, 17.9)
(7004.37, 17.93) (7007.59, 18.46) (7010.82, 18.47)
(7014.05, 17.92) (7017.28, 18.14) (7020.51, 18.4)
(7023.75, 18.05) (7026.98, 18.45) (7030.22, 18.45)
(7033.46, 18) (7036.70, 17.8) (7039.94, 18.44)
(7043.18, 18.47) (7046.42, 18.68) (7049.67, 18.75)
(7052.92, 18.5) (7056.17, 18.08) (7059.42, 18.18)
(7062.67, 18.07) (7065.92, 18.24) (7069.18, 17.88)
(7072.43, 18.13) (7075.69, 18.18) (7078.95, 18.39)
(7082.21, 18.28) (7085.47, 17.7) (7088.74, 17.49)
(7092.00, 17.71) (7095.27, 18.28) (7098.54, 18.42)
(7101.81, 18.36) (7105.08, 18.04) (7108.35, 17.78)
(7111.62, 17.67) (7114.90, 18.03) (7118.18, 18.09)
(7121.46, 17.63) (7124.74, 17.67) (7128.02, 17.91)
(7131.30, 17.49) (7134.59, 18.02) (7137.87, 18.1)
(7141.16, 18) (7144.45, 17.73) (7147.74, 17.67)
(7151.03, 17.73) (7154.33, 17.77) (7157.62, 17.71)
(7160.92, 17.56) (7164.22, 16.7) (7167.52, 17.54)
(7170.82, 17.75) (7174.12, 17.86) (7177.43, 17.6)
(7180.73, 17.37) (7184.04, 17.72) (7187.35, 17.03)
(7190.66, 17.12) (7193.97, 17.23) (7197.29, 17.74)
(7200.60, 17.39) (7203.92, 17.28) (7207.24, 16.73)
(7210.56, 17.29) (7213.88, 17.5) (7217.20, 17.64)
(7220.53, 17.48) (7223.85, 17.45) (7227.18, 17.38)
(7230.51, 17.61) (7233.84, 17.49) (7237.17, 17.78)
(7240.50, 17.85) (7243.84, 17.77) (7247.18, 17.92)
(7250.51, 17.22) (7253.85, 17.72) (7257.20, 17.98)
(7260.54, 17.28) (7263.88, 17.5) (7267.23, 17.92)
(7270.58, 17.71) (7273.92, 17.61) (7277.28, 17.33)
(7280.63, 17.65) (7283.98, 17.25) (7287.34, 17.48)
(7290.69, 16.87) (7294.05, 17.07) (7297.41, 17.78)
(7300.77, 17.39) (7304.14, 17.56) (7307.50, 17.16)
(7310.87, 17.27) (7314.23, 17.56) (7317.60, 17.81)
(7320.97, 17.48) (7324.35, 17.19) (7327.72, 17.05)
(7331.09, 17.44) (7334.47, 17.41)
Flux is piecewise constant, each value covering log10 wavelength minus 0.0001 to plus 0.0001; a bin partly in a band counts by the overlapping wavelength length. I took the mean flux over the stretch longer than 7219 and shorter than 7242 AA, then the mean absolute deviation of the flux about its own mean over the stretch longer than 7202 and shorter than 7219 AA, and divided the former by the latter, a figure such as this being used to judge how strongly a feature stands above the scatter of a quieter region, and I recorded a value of 78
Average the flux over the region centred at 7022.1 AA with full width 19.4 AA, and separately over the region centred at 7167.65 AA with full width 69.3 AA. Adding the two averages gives 35.8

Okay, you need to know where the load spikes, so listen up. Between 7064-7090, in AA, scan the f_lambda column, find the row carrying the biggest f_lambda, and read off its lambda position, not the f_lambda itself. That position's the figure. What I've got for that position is 7078.95 AA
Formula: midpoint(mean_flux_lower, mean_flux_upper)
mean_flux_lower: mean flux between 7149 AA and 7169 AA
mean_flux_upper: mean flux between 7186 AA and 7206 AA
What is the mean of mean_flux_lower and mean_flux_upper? 17.4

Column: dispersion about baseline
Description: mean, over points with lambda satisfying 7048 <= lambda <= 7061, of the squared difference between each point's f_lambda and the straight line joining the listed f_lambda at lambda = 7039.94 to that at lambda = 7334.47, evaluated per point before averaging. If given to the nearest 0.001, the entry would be 0.065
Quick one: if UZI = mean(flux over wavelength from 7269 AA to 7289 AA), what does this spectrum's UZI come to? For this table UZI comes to 17.5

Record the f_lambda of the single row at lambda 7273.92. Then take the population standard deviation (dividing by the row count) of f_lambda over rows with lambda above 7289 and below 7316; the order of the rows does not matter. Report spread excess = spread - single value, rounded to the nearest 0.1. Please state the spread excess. -17.3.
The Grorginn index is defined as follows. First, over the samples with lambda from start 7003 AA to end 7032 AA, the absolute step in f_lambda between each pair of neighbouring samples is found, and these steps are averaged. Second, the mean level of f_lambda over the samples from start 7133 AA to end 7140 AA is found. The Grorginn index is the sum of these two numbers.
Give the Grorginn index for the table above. 18.4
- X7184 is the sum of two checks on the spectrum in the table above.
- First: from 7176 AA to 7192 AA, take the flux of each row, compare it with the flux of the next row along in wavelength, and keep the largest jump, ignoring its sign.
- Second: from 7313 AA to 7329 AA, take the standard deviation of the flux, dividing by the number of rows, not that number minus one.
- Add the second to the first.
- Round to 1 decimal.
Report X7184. 1.0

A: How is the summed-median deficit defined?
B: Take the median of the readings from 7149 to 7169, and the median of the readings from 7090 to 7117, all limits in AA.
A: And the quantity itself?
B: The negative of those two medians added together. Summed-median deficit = -35.7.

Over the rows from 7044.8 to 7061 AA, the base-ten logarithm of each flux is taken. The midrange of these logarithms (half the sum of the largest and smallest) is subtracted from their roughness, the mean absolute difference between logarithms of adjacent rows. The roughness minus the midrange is -1.26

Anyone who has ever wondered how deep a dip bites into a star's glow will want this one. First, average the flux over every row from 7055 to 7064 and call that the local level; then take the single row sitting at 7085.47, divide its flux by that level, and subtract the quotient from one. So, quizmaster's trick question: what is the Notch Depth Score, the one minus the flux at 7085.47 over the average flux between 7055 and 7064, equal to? 0.02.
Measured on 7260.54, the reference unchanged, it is 0.05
